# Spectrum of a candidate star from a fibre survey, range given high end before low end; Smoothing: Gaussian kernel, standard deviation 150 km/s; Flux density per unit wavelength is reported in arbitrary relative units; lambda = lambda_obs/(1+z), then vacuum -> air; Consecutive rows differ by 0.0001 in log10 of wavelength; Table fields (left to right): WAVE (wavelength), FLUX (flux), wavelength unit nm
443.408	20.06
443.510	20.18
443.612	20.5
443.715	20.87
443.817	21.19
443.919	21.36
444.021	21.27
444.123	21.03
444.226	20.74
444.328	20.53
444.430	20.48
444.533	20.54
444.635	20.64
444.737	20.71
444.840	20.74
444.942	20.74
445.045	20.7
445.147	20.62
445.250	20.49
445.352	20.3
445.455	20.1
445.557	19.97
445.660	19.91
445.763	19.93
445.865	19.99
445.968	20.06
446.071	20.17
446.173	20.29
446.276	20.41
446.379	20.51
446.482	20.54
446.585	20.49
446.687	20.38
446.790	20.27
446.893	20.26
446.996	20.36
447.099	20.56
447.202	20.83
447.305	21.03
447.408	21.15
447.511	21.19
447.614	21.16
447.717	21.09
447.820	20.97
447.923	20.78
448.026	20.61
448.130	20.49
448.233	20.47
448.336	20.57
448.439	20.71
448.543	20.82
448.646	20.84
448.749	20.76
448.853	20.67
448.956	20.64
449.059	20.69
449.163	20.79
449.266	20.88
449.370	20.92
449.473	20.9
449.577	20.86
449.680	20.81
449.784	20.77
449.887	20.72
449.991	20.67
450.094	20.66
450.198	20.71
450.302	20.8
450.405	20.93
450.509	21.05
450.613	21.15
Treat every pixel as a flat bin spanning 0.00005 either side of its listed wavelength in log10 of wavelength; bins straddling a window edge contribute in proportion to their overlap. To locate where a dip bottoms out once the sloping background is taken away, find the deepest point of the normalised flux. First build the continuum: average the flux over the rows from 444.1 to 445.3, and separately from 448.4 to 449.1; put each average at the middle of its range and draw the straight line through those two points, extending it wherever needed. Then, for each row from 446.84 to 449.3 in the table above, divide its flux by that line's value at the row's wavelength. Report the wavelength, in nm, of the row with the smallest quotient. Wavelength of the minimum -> 446.893 nm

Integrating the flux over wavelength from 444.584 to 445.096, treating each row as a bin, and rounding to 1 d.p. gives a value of 10.6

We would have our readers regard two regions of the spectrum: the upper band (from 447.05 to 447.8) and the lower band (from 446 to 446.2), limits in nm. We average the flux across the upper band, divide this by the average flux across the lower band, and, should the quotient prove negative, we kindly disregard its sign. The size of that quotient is 1.04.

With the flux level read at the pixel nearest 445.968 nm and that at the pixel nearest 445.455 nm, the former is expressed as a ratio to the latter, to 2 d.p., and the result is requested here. 1.00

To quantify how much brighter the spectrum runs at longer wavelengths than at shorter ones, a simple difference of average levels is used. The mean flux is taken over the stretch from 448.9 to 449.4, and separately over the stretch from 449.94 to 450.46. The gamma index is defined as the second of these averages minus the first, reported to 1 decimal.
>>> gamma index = 0.0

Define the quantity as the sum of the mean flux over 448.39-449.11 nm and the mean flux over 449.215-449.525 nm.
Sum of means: 41.6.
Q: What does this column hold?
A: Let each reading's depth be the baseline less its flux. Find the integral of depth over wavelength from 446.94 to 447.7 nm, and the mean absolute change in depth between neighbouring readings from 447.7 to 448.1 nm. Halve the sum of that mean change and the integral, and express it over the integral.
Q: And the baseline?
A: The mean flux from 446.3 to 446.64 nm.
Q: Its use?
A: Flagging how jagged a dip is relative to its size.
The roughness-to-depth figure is 0.2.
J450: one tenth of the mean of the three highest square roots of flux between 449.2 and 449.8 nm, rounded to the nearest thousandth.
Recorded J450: 0.457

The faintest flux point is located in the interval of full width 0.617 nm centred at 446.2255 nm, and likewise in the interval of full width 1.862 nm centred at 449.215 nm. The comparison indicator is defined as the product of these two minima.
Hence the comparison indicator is 413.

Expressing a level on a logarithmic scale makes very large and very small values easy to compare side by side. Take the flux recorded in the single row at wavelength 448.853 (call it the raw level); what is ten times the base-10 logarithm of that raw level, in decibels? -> 13.2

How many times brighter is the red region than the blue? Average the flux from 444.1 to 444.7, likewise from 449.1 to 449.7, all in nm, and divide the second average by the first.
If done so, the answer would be 1.010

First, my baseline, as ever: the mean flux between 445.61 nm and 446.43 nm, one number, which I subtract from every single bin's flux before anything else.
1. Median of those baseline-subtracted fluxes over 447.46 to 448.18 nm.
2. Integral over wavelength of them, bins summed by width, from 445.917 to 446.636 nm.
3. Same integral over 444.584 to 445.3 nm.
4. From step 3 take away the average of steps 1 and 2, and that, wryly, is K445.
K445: -0.11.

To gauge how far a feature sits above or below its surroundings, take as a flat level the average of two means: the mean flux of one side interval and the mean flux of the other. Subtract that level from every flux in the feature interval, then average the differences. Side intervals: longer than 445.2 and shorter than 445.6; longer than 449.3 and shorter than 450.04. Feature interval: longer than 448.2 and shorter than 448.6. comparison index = 0.13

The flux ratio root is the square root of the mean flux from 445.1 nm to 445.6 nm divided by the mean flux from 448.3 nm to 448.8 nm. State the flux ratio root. 0.99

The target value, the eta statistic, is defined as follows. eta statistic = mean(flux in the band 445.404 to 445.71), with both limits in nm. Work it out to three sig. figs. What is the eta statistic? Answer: 20.0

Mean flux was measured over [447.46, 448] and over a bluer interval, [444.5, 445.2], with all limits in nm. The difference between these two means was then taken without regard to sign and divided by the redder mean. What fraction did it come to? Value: 0.017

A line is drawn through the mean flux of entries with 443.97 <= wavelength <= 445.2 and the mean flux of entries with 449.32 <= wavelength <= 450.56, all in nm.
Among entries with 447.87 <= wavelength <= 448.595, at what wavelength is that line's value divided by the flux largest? 448.233 nm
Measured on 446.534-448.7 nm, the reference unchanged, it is 446.893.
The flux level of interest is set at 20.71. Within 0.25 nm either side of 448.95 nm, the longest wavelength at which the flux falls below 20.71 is 449.059 nm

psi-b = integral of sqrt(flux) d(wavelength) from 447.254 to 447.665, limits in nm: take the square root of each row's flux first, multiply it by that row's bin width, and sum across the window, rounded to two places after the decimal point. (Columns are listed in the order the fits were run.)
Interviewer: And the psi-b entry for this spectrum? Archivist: 1.89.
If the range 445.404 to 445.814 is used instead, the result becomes 1.83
